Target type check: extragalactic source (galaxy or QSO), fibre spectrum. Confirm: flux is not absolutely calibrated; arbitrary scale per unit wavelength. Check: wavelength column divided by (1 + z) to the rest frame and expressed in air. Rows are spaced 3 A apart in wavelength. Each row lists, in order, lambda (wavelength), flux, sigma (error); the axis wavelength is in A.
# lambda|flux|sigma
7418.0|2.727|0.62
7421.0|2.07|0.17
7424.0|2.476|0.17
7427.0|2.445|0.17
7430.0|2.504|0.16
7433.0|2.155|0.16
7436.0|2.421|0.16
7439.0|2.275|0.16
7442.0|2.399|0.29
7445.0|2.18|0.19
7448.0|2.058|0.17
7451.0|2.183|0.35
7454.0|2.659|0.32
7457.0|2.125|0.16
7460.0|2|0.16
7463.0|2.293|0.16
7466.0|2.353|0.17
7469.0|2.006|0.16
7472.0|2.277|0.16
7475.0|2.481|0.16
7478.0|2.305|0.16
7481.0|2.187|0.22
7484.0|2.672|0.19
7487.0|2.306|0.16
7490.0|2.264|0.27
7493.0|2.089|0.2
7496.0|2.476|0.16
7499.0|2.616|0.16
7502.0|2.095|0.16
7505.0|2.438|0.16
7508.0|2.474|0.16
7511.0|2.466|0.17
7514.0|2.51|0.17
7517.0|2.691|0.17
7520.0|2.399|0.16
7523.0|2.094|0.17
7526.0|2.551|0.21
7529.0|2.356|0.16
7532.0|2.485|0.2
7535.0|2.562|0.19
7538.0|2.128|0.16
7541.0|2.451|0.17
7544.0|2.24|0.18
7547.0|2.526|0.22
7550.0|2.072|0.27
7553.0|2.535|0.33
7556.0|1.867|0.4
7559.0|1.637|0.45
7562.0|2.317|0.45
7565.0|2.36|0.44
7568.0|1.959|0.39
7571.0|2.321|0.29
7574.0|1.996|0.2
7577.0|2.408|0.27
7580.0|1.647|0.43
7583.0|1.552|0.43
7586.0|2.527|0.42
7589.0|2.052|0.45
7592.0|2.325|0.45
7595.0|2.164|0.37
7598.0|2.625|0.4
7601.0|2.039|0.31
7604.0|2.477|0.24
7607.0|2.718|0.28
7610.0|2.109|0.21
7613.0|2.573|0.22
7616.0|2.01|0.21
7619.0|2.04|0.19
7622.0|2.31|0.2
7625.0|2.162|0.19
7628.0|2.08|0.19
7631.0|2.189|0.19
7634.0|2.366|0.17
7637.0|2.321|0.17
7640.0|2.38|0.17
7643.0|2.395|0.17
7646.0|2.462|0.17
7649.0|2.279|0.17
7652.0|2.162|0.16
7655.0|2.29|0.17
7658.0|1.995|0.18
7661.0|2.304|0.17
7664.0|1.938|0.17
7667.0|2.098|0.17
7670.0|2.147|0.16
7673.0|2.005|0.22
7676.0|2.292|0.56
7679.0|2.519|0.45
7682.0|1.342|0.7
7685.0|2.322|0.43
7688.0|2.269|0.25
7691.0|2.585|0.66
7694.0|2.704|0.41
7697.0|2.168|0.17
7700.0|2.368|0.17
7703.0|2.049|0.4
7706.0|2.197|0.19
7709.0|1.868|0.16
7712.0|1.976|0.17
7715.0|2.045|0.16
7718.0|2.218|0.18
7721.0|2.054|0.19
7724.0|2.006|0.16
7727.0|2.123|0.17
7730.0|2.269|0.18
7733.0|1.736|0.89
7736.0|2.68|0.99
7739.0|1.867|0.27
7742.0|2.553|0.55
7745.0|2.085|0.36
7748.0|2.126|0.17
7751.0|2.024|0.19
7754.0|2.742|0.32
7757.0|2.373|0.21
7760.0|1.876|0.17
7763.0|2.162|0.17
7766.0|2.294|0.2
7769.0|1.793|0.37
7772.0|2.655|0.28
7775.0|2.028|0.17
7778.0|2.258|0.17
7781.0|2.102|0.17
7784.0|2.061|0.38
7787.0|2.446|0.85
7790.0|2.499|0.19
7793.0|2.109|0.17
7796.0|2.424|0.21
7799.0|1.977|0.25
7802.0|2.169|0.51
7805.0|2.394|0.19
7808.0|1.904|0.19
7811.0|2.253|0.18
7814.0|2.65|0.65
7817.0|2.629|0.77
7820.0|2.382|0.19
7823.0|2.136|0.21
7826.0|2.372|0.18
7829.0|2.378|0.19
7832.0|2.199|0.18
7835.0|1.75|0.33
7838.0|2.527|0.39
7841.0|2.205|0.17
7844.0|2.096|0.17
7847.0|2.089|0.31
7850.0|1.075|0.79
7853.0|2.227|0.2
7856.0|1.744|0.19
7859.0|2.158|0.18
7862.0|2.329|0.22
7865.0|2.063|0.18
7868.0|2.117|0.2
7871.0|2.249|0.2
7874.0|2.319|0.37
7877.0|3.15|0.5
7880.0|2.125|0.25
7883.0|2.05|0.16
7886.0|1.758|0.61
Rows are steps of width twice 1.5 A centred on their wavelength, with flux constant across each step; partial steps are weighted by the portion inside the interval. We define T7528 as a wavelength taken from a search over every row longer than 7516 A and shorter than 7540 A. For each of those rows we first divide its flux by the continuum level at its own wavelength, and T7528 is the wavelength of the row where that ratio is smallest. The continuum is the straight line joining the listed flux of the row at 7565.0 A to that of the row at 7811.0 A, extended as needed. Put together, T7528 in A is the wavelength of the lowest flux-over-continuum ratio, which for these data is 7523.0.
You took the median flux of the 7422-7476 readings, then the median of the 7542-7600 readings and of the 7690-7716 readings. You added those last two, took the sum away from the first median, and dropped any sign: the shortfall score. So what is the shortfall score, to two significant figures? 2.1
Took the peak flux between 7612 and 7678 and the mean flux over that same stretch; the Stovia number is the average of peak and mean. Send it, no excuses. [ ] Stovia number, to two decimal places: 2.40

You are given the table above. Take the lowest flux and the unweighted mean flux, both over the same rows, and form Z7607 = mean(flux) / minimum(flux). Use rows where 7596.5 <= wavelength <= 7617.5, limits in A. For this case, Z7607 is 1.18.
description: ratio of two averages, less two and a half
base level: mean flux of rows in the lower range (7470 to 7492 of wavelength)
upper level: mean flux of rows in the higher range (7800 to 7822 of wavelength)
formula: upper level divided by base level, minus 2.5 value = -1.51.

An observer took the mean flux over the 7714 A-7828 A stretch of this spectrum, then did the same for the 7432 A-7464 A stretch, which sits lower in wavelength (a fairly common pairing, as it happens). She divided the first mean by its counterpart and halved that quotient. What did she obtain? 0.494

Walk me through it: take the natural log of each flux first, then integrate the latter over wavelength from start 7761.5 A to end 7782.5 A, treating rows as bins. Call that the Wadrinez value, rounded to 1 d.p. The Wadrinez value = 16.3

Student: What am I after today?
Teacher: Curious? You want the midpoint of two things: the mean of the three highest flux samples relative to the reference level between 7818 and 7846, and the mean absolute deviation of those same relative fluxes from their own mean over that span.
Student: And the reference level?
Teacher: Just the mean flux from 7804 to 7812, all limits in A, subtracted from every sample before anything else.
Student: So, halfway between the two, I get 0.21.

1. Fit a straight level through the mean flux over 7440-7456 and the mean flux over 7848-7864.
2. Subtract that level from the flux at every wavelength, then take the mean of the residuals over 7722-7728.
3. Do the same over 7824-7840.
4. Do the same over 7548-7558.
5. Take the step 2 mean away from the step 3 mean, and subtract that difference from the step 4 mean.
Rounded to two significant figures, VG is -0.32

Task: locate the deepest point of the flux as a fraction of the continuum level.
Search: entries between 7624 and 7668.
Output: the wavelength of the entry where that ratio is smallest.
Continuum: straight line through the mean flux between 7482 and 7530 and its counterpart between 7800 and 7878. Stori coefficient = 7664.0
